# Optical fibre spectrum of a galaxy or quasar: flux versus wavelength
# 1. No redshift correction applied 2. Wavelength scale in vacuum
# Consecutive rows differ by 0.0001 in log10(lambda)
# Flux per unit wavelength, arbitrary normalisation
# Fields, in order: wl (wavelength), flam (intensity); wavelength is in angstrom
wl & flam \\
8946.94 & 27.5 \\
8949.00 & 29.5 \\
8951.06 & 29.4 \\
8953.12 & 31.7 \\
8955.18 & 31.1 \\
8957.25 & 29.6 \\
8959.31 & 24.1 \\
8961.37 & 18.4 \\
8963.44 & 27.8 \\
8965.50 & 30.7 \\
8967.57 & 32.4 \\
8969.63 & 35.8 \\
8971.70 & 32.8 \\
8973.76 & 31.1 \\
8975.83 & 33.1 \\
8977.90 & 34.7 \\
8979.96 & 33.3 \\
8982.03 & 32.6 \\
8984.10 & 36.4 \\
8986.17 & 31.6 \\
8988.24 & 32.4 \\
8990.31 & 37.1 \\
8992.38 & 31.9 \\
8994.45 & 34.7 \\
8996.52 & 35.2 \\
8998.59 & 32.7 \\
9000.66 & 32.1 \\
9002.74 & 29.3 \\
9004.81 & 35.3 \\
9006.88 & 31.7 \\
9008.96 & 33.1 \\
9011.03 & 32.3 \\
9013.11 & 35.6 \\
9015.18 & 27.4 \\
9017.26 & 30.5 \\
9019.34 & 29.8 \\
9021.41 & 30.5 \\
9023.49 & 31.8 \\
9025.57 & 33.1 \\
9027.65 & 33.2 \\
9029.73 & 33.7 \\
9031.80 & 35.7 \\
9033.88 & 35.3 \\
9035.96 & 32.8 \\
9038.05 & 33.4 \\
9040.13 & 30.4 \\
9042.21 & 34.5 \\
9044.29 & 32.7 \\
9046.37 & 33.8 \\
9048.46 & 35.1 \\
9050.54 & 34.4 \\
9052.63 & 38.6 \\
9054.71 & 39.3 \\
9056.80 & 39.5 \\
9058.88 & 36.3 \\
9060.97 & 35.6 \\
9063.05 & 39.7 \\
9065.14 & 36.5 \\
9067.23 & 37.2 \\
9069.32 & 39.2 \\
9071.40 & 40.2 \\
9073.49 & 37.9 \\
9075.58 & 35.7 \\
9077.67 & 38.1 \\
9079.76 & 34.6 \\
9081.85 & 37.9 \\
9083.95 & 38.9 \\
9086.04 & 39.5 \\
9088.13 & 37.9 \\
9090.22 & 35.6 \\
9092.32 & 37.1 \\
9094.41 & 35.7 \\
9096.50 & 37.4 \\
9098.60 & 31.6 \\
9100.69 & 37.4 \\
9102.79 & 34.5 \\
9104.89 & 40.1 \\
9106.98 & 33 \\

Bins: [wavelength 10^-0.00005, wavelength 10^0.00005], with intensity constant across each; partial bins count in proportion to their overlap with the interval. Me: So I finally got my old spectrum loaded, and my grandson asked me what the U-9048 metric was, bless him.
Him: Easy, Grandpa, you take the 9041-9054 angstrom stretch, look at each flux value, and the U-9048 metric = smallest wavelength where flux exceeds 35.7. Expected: 9052.63 angstrom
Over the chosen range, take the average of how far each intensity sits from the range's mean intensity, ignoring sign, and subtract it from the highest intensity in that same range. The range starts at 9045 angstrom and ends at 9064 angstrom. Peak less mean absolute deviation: 37.6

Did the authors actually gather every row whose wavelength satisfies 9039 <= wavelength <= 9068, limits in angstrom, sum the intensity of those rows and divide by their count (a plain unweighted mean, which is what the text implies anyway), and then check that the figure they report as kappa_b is 36.0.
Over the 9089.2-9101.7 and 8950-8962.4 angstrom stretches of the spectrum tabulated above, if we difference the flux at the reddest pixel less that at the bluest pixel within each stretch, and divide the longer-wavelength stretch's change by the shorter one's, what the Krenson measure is -0.2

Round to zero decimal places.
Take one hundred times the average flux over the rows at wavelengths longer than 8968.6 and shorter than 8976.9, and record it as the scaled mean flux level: 3320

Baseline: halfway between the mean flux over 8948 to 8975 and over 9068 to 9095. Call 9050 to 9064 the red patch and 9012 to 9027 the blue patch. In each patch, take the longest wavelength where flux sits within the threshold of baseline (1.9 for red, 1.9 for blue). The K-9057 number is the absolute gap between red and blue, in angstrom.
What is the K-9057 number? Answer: 25.0 angstrom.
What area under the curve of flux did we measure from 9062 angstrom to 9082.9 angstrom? 788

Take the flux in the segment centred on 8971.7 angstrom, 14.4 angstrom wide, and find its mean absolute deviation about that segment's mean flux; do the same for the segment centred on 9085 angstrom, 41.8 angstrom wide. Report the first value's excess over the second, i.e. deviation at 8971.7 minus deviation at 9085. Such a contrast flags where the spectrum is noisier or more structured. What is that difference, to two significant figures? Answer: -0.23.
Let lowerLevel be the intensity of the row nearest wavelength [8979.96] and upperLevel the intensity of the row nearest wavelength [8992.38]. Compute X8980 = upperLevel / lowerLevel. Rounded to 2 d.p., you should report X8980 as 0.96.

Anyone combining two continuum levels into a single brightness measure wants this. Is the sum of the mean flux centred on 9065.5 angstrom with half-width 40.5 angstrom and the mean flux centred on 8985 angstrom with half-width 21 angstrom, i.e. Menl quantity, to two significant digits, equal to 69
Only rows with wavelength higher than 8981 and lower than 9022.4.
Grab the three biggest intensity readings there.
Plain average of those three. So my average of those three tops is 36.4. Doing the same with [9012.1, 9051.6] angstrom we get 35.5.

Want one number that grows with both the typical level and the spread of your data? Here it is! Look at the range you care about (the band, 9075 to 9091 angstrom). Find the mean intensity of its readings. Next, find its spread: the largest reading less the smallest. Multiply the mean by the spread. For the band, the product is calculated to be 183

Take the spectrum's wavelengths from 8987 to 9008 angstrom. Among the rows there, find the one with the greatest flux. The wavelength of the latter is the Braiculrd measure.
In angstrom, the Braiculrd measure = 8990.31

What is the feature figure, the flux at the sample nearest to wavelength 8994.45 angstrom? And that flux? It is 34.7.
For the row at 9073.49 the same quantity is 37.9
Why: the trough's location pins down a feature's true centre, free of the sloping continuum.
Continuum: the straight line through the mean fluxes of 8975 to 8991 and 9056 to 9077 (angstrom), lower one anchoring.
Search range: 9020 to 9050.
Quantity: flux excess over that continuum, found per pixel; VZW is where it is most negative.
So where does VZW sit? 9040.13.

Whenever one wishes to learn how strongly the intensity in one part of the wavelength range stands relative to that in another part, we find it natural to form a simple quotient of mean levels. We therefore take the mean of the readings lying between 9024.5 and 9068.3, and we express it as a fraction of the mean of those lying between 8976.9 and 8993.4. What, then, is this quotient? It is 1.05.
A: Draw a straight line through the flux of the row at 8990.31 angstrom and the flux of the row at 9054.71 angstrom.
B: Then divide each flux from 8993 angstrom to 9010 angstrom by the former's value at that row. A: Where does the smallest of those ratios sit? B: 9002.74 angstrom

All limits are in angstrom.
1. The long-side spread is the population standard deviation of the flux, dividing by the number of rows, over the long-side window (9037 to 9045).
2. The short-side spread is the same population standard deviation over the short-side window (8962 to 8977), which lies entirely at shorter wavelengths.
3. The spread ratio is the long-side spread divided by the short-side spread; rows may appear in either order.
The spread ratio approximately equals 0.66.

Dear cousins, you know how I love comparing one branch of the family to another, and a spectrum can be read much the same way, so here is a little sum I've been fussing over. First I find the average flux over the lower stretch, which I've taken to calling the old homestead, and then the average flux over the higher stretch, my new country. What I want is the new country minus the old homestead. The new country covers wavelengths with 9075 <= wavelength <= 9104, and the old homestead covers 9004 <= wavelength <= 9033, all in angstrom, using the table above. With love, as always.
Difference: 4.2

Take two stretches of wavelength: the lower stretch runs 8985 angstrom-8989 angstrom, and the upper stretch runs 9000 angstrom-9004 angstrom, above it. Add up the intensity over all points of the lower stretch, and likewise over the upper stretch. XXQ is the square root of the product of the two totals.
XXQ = 63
